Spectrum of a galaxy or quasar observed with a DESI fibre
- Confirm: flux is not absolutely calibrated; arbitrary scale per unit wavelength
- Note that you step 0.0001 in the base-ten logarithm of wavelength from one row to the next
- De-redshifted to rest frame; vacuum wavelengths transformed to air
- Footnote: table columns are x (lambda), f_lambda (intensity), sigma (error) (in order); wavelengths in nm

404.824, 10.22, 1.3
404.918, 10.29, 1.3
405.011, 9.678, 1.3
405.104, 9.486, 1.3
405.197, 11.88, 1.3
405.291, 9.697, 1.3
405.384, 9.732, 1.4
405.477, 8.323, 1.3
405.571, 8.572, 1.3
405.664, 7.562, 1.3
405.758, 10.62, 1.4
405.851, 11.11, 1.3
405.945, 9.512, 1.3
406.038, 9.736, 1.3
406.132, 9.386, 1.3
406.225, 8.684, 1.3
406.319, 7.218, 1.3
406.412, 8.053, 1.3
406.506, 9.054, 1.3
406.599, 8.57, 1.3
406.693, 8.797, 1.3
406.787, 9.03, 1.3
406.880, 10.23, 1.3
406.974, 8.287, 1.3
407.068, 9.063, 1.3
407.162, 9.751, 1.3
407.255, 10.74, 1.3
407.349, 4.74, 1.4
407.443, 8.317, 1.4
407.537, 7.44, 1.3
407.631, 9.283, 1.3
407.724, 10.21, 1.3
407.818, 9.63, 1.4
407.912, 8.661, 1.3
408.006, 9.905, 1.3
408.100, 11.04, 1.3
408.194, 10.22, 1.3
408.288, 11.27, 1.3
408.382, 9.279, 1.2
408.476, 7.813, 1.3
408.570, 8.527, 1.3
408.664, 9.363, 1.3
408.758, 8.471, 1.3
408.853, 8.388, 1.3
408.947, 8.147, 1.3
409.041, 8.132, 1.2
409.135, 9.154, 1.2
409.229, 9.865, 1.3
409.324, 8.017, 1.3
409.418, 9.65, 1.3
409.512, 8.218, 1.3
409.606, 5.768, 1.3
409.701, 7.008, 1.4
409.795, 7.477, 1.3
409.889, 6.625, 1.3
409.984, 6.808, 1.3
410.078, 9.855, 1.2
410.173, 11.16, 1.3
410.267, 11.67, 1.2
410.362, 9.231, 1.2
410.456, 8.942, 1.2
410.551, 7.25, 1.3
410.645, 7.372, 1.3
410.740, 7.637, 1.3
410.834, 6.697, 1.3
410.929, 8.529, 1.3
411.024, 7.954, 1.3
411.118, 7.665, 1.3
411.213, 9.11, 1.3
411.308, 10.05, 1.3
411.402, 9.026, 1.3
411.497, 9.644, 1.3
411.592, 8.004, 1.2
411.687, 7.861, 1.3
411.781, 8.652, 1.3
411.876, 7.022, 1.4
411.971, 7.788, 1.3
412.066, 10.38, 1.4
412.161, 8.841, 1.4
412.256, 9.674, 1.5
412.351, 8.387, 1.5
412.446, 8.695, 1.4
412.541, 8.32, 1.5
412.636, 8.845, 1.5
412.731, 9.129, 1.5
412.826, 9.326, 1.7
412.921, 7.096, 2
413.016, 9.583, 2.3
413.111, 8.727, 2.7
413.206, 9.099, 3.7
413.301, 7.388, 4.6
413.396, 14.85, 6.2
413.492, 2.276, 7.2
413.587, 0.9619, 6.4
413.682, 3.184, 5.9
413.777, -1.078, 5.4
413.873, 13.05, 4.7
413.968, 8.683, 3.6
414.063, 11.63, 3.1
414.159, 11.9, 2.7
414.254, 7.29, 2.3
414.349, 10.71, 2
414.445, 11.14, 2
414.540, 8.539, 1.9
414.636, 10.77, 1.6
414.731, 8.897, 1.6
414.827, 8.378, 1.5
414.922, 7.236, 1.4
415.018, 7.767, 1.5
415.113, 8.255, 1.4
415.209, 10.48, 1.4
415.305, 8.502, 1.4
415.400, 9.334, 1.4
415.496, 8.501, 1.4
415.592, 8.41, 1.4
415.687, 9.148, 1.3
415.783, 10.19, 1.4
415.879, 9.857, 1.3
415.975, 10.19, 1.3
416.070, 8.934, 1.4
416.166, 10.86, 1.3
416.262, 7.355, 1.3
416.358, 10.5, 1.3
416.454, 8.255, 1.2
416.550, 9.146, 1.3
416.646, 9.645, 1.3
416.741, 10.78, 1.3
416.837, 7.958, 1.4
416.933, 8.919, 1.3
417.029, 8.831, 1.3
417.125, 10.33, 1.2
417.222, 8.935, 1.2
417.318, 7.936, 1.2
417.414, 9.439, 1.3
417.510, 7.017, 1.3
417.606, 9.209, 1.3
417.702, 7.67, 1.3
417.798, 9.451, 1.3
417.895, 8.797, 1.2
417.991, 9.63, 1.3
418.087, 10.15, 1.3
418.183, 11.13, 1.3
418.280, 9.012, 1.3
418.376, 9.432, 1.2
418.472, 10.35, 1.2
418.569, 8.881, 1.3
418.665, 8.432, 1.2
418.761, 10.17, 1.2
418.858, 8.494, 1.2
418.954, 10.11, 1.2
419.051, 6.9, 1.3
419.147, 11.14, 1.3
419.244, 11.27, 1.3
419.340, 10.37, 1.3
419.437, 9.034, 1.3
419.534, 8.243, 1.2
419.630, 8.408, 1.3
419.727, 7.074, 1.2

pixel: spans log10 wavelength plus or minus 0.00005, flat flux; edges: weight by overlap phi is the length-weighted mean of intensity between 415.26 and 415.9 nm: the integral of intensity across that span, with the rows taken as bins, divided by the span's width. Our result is 9.1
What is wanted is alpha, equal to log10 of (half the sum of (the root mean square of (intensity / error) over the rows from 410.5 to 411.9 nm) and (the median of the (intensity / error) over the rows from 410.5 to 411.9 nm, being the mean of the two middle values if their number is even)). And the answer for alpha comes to 0.79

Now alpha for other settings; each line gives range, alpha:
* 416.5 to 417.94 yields 0.85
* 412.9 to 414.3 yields 0.41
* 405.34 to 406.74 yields 0.83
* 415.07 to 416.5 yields 0.84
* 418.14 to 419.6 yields 0.89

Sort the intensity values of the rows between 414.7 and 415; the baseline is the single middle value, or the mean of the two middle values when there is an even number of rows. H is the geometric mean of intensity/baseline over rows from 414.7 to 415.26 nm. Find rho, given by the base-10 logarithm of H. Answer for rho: 0.003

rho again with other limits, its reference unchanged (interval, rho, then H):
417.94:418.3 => 0.075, 1.19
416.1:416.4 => 0.051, 1.13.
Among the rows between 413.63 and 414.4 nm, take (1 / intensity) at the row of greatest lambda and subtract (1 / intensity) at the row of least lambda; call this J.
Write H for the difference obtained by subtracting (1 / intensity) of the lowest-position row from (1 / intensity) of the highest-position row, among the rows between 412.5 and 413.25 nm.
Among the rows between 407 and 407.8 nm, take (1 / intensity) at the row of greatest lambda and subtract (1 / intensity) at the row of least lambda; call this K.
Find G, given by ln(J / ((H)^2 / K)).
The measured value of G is 3.3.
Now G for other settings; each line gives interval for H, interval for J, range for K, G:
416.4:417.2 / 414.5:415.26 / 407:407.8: -0.8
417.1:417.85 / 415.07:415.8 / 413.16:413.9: 2.2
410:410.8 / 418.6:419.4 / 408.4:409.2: -0.7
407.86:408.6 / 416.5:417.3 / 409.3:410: 2.9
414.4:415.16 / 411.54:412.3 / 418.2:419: -1.3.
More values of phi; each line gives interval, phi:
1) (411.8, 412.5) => 8.7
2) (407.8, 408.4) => 10.1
